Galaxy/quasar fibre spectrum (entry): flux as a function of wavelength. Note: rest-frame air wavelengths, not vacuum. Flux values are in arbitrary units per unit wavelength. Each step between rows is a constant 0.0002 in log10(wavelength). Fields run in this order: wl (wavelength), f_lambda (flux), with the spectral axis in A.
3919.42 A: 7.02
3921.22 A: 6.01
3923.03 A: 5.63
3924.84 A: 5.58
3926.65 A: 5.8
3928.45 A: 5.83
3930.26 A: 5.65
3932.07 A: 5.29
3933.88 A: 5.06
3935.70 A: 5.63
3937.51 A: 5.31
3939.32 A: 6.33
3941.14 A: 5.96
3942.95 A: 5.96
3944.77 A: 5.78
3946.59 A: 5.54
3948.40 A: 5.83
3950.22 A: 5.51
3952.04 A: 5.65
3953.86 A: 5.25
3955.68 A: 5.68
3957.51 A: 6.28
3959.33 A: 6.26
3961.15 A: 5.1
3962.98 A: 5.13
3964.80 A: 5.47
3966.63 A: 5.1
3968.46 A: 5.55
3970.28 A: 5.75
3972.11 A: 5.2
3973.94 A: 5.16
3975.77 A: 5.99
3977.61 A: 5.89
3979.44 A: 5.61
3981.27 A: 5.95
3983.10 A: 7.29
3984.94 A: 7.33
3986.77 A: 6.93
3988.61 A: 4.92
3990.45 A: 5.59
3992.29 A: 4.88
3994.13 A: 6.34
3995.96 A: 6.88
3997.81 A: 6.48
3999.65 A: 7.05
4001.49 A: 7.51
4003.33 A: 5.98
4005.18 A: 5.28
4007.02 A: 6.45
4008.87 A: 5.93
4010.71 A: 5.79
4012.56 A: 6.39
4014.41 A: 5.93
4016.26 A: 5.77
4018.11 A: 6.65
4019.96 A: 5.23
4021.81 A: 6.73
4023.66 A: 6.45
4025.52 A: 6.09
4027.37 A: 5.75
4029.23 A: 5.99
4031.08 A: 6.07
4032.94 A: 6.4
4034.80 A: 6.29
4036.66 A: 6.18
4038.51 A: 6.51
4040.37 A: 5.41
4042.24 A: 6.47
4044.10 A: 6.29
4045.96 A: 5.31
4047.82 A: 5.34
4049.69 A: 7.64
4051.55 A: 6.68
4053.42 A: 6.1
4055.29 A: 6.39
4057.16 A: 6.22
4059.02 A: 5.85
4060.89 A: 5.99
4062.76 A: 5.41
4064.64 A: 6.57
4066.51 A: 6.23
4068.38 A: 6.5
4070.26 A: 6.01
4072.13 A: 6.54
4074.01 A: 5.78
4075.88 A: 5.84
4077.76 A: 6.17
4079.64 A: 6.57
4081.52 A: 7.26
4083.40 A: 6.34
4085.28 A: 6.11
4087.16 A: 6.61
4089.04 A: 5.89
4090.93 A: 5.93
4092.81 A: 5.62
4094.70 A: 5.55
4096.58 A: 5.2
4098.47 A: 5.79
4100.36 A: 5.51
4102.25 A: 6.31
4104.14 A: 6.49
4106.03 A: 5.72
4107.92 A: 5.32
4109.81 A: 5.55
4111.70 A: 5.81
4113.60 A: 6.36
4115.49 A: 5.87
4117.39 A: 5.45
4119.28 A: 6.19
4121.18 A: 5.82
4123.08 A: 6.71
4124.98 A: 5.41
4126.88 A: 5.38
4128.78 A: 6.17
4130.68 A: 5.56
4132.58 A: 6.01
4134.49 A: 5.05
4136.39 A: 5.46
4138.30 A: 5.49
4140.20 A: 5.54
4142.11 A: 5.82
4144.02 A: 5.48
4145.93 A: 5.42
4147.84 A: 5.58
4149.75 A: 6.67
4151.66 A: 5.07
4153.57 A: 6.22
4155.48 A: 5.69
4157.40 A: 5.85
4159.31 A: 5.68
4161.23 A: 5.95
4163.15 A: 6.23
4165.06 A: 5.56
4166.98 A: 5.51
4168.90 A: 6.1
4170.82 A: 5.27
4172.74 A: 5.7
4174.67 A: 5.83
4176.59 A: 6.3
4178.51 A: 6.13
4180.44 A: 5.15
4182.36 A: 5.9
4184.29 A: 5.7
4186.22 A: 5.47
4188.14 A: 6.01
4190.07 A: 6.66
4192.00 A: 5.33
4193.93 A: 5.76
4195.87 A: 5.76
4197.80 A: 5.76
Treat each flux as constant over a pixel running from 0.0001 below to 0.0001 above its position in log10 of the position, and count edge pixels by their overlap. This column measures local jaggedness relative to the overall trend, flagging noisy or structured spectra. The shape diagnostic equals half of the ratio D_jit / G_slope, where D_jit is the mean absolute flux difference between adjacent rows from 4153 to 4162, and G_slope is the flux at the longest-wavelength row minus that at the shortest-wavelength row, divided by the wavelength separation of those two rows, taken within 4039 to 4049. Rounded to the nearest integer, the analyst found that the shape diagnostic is -15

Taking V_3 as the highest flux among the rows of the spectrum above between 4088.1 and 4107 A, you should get 6.49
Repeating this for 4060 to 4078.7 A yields 6.57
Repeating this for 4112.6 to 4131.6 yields 6.71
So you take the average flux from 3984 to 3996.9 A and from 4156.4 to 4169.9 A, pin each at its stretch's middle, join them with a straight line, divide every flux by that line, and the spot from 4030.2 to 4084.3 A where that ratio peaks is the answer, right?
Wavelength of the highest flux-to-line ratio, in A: 4049.69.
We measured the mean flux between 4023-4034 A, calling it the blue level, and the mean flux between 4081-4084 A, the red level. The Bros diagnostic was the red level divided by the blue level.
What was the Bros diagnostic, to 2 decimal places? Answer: 1.11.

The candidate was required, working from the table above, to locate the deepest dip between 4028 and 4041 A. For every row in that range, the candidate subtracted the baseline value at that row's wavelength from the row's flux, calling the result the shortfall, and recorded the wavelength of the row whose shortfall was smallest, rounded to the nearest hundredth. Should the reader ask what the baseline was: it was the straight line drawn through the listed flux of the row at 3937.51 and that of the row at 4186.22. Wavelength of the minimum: 4040.37 A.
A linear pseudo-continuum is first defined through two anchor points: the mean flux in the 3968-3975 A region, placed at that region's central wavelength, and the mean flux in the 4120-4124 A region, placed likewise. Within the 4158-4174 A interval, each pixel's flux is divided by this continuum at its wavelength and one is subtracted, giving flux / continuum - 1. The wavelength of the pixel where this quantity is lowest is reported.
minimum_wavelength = 4170.82 A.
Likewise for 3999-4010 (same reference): 4005.18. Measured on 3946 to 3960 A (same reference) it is 3953.86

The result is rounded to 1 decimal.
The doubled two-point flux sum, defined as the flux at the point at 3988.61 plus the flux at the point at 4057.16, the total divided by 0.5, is 22.3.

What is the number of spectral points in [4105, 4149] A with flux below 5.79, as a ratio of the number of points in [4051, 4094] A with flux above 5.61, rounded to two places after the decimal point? 0.64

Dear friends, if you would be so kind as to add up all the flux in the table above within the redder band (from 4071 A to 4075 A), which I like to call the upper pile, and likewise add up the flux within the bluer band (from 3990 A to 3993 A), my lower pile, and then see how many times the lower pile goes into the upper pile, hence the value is 1.18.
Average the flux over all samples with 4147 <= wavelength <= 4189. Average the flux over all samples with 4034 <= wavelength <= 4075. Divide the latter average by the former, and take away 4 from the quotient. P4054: -2.94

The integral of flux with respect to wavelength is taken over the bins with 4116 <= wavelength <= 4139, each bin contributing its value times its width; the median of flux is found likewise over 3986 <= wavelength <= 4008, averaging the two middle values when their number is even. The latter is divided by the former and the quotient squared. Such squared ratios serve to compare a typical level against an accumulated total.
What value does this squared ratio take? 0.0024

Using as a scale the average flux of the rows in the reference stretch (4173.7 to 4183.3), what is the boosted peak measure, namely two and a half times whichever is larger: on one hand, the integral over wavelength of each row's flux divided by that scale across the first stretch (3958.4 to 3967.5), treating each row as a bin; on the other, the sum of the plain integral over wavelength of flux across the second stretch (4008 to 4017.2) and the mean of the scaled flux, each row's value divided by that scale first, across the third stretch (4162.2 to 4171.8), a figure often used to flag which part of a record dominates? 140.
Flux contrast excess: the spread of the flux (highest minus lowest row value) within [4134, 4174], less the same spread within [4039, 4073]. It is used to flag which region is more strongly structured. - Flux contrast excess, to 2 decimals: -0.71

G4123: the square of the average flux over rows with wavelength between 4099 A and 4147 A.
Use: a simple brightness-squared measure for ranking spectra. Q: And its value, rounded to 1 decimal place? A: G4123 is 33.1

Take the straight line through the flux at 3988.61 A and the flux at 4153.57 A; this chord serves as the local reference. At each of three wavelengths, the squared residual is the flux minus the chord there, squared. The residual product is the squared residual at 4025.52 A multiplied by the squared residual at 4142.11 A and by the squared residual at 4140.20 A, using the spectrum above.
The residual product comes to 0.024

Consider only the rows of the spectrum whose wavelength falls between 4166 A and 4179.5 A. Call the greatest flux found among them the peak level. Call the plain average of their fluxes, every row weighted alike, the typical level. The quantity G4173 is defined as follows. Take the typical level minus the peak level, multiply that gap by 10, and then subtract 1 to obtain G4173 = -5.7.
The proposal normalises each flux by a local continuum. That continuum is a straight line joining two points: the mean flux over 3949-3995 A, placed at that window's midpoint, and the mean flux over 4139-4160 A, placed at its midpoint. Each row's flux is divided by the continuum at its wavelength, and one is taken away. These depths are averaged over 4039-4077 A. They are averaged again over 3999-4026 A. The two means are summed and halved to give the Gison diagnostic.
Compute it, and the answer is 0.074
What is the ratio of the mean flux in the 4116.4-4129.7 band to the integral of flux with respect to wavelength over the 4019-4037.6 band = 0.05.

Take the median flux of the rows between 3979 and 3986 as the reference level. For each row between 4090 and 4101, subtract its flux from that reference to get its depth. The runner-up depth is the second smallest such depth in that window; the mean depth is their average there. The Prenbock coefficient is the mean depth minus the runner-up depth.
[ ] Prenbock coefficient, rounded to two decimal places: 0.19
